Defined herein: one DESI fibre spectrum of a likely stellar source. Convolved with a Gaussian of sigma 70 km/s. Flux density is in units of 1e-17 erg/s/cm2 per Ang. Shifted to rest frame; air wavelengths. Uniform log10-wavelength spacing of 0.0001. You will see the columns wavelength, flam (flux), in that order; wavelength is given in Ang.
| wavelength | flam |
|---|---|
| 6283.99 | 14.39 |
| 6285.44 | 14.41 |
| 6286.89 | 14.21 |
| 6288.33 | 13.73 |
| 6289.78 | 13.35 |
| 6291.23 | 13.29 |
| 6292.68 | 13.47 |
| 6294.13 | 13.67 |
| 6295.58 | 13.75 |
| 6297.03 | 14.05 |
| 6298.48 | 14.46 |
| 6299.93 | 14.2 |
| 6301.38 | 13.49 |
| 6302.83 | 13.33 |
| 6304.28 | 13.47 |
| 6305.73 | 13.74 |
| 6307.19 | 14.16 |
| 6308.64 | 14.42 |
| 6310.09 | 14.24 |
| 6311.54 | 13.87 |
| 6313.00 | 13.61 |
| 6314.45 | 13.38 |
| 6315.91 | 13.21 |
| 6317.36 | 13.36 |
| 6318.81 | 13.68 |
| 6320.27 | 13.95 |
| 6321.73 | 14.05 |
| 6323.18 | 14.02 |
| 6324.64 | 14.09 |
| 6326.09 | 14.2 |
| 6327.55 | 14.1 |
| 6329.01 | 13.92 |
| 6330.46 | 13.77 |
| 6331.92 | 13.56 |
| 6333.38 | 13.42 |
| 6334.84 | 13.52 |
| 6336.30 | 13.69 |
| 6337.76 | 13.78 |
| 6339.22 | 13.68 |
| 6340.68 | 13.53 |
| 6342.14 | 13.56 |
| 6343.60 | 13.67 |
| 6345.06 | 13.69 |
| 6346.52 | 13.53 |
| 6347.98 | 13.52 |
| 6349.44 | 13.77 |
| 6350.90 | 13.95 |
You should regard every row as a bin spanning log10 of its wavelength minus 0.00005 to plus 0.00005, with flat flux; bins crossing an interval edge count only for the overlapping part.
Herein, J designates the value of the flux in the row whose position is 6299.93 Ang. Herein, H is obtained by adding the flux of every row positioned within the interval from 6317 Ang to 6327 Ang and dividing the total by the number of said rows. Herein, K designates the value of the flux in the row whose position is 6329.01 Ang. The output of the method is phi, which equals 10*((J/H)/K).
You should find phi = 0.734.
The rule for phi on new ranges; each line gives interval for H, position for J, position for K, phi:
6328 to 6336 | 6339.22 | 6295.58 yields 0.730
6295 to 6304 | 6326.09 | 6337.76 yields 0.742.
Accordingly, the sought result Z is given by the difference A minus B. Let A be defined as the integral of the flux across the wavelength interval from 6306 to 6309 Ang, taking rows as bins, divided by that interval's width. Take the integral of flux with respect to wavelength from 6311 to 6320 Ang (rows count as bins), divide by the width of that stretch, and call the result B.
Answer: 0.64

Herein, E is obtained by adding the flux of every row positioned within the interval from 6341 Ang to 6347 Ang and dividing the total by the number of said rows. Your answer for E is 13.6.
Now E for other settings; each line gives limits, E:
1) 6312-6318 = 13.4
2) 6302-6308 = 13.7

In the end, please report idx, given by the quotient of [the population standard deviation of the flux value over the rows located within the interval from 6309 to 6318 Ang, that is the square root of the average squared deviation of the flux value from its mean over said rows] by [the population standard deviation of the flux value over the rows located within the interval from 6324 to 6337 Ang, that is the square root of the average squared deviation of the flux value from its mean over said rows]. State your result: 1.3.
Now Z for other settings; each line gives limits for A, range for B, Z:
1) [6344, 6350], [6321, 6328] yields -0.46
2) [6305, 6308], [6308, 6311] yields -0.38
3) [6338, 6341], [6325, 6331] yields -0.39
